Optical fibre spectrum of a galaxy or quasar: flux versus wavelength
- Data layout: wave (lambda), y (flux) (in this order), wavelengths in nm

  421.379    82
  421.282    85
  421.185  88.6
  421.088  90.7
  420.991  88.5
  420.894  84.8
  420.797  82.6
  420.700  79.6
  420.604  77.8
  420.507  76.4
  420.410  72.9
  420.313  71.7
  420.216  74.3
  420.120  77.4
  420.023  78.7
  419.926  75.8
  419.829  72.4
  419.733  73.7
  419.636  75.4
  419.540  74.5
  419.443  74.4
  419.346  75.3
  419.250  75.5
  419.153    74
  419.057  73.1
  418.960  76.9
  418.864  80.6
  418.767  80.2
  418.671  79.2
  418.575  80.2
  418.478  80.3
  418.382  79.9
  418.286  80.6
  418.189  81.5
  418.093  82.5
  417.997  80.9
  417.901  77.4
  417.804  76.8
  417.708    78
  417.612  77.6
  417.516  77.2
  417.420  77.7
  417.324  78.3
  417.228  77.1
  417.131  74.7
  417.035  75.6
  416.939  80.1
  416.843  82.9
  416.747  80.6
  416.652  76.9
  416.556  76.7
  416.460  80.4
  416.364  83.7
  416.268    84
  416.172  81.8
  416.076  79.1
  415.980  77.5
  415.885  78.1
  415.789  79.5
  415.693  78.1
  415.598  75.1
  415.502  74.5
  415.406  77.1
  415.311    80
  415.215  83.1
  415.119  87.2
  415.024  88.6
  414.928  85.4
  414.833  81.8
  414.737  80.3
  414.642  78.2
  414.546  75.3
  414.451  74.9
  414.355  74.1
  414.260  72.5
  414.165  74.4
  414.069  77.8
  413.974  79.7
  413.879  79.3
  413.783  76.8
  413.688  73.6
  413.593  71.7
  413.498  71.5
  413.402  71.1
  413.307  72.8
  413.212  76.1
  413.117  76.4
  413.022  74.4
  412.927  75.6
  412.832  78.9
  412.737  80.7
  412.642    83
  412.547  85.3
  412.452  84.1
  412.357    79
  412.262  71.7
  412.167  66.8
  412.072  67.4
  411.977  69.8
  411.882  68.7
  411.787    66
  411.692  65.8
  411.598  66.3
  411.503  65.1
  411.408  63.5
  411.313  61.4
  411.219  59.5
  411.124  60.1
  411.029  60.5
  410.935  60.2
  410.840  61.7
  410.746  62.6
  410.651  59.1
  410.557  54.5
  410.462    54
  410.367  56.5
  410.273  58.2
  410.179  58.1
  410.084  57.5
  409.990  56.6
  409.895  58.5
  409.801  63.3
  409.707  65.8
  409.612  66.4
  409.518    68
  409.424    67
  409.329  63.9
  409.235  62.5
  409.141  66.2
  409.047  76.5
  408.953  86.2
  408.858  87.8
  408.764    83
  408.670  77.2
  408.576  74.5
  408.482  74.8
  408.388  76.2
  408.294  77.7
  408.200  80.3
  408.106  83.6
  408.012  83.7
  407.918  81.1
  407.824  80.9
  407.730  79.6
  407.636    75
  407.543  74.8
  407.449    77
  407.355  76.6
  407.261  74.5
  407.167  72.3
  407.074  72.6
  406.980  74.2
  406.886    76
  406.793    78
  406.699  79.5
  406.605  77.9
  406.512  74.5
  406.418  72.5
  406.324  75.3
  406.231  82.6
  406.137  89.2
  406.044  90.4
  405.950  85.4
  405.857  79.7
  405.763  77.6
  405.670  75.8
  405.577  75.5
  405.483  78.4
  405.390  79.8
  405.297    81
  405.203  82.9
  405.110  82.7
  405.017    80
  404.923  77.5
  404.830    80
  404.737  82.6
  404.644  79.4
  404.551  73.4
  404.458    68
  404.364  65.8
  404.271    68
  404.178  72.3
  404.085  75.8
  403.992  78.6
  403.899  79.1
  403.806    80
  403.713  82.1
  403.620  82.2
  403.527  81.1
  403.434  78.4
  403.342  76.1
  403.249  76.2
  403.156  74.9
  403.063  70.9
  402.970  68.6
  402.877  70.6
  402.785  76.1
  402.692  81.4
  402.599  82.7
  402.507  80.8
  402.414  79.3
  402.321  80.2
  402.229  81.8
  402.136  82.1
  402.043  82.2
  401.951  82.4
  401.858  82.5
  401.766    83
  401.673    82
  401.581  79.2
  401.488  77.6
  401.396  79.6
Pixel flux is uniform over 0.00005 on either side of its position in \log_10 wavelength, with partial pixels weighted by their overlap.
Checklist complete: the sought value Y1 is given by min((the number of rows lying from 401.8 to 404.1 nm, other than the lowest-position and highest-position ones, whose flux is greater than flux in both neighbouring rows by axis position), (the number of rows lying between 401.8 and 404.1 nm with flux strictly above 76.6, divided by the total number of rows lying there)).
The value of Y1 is 0.68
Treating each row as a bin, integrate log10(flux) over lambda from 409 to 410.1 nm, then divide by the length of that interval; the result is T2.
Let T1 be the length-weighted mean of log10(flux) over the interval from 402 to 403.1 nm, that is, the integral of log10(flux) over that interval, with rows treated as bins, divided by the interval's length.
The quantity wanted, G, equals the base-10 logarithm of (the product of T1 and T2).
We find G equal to 0.534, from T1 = 1.89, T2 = 1.81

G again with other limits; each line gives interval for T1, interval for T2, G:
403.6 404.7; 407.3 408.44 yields 0.551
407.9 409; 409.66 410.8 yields 0.528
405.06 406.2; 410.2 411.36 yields 0.530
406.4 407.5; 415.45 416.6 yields 0.551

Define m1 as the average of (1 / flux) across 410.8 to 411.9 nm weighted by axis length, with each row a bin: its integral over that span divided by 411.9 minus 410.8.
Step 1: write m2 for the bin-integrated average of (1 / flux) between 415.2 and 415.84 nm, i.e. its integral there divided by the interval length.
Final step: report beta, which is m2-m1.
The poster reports -0.0030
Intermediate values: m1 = 0.0159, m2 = 0.0128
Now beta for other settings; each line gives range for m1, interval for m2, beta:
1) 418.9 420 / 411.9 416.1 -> -0.0004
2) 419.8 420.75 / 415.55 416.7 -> -0.0006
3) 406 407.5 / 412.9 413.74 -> 0.0007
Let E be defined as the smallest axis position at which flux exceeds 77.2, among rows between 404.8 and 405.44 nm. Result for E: 404.830 nm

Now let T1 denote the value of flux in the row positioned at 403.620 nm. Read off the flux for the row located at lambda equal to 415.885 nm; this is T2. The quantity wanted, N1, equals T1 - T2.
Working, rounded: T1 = 82.2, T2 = 78.1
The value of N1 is 4.1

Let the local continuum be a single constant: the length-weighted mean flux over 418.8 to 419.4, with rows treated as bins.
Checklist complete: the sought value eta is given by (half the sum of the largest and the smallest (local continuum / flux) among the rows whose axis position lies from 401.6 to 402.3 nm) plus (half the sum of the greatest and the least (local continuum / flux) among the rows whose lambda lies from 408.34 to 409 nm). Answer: 1.864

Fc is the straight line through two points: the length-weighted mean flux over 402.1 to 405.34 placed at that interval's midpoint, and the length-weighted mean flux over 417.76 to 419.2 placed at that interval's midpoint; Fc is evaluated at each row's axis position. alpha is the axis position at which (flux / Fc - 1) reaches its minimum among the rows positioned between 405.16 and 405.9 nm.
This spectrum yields 405.577 nm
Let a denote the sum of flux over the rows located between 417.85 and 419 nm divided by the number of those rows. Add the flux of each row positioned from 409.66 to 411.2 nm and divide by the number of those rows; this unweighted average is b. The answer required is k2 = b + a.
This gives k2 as 139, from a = 80.0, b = 59.2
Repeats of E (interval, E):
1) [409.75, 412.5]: 412.357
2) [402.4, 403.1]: 402.414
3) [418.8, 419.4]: 418.864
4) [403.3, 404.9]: 403.434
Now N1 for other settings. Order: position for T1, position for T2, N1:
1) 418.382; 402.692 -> -1.5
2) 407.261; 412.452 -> -9.6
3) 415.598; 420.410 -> 2.2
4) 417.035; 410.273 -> 17.4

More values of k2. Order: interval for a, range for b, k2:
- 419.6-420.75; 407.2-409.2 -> 154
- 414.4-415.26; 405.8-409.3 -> 160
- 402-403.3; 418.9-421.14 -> 155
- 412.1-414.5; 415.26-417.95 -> 155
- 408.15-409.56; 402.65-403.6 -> 150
